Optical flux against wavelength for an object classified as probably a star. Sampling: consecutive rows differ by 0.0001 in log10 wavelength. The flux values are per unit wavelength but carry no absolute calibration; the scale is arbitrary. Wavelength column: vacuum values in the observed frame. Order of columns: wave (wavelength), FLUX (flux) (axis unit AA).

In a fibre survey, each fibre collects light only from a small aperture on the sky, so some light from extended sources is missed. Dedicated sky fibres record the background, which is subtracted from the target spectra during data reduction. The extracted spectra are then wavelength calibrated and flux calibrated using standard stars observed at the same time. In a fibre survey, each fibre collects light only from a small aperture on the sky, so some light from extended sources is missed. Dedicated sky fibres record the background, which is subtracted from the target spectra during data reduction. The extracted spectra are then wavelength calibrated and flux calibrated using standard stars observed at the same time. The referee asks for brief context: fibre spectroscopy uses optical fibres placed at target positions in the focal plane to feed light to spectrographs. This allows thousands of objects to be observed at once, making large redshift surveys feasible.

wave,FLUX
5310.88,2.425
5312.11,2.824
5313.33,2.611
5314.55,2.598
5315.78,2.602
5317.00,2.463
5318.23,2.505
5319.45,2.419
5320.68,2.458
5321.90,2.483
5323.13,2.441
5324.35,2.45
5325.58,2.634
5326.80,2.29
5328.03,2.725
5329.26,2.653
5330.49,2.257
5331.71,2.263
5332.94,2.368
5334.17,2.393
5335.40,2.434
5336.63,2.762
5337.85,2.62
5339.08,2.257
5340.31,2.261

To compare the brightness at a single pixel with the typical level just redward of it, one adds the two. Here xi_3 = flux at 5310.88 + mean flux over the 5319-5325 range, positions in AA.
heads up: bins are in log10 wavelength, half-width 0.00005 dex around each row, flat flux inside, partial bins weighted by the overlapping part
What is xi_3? 4.88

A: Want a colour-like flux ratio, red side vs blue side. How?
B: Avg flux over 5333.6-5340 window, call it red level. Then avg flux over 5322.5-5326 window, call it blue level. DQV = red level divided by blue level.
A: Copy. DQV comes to 0.994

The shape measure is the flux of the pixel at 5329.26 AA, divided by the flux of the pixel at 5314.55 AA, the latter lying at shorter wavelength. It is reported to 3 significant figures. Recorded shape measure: 1.02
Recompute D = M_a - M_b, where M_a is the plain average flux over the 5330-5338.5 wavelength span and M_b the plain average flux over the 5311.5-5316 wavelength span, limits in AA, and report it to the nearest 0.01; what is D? -0.22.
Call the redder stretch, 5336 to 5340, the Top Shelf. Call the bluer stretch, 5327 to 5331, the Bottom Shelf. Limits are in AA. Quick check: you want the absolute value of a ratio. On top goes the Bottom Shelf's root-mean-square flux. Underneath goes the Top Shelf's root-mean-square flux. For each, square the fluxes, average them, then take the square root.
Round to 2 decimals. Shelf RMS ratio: 1.00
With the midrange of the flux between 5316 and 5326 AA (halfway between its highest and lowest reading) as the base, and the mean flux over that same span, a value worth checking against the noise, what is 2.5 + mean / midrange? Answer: 3.48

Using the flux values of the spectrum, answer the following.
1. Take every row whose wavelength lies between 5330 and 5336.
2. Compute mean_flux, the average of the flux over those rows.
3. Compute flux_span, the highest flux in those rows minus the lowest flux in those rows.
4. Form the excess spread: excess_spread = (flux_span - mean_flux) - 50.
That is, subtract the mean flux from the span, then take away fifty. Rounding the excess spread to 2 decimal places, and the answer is -52.17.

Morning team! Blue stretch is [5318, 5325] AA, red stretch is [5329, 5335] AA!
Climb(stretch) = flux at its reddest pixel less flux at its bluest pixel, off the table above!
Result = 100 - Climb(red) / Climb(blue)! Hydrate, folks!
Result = 95.3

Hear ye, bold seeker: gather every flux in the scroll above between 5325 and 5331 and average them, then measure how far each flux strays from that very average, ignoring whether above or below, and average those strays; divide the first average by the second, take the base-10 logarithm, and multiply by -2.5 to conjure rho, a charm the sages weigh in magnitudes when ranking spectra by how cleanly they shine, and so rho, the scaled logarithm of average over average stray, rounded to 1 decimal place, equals -2.8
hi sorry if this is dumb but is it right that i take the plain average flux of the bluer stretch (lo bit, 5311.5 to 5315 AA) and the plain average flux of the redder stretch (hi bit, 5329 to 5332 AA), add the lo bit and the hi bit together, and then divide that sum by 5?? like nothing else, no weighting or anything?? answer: 1.01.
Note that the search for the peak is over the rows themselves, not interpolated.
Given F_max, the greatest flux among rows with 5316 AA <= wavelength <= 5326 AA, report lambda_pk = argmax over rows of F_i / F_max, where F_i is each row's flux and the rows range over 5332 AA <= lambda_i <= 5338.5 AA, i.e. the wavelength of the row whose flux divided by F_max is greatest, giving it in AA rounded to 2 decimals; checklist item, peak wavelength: 5336.63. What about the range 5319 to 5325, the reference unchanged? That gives 5321.90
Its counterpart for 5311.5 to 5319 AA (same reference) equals 5312.11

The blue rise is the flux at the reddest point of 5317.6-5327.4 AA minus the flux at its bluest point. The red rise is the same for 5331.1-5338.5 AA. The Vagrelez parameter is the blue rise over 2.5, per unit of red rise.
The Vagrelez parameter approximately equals -0.24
